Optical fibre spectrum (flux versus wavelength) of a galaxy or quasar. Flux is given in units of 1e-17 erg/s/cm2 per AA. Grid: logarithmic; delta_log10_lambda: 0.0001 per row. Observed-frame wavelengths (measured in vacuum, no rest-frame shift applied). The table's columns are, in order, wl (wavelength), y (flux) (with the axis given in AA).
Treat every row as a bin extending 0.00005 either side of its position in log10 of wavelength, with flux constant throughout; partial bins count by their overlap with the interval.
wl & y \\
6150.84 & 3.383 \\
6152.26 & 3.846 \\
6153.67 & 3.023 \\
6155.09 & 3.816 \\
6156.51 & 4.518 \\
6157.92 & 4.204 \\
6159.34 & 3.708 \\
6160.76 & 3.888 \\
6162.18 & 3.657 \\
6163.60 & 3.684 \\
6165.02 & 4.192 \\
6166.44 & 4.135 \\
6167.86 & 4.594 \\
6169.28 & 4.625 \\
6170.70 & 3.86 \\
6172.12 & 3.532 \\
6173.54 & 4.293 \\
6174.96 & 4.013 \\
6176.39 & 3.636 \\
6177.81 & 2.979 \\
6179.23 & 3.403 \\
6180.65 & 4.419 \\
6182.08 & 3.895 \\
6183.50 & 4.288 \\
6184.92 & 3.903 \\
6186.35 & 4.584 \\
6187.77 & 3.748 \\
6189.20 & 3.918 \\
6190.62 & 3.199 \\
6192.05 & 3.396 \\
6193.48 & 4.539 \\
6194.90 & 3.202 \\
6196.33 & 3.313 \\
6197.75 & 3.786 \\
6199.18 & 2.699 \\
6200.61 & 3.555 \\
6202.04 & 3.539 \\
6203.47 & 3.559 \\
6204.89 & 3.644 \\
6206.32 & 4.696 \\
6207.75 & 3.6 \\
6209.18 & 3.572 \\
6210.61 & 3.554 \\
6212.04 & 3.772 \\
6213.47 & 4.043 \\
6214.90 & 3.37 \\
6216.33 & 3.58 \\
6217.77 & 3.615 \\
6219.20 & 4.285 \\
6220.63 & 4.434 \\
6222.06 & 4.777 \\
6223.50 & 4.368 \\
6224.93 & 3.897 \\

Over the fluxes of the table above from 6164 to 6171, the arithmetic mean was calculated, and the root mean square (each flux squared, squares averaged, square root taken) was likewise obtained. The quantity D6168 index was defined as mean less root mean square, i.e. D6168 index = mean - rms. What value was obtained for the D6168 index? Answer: -0.01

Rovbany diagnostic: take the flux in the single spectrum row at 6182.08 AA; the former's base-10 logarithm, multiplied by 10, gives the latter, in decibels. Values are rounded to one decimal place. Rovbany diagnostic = 5.9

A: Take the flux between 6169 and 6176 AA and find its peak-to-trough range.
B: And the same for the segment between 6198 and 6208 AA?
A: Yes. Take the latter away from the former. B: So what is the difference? -0.90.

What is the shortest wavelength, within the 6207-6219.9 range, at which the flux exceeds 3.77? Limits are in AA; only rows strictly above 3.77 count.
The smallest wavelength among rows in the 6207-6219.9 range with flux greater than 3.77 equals 6212.04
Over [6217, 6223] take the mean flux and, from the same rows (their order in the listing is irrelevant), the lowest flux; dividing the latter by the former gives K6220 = 0.85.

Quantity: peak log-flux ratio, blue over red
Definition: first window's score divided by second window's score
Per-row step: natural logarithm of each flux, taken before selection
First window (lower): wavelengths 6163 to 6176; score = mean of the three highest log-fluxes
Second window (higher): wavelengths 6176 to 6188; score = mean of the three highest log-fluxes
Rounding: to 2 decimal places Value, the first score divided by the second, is 1.01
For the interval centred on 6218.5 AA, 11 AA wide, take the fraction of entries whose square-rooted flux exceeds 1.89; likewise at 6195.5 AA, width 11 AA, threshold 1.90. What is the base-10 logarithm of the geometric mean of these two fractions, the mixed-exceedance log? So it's -0.33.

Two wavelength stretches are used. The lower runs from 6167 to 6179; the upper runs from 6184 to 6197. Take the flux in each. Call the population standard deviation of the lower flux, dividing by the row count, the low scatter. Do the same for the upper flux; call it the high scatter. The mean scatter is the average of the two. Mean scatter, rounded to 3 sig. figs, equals 0.515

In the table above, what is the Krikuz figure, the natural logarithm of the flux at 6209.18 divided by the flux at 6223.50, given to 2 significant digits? -0.20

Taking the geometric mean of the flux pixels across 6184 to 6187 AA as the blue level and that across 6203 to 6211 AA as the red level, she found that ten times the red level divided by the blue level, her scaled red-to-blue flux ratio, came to 8.9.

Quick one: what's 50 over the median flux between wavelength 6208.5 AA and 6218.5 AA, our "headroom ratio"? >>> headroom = 14.0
